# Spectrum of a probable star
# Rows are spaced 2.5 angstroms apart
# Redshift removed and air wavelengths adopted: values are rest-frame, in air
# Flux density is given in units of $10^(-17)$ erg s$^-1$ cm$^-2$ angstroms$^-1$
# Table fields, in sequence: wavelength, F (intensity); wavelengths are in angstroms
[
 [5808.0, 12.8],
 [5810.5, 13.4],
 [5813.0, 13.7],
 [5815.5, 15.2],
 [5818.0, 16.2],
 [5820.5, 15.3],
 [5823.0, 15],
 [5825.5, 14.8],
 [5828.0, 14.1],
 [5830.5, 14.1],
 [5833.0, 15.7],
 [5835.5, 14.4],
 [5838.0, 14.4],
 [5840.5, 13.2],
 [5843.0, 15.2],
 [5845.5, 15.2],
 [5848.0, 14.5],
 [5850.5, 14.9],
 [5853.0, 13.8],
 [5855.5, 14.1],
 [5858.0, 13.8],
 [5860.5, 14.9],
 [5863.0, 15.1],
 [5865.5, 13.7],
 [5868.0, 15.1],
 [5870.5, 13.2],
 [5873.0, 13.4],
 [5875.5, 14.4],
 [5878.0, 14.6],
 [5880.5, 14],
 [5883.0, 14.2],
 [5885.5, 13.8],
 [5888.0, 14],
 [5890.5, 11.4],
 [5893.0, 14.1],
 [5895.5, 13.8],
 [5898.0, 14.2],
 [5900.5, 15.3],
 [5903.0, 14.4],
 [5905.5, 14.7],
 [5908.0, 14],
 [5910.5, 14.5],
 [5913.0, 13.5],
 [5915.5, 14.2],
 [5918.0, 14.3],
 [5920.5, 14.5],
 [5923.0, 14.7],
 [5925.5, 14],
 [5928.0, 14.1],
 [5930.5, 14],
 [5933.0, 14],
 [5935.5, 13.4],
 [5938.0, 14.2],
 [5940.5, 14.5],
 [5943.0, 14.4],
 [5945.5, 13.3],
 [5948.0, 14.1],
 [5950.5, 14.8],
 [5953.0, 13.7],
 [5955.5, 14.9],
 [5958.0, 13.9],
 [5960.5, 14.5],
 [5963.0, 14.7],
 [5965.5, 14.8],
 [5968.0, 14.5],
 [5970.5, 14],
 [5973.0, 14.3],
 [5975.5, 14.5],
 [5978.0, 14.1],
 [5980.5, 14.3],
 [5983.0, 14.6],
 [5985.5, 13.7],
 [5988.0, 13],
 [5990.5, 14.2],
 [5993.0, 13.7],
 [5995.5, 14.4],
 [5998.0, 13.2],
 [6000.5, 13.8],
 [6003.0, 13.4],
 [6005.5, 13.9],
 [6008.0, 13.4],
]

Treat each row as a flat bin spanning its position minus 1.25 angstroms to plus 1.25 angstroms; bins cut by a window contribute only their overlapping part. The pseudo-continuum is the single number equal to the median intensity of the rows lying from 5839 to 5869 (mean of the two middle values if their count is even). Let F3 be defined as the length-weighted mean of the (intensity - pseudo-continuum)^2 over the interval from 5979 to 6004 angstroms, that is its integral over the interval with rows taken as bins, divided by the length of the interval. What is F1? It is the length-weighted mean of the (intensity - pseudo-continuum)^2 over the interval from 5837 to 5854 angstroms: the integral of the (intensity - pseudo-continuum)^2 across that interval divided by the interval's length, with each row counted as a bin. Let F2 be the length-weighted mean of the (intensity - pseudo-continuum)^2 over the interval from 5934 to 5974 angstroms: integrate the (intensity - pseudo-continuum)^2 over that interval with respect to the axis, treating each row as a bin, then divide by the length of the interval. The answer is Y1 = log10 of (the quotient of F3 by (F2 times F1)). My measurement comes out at 0.6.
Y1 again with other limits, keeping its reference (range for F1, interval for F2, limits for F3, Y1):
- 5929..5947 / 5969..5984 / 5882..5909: 1.0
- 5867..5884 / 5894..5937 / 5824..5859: 0.2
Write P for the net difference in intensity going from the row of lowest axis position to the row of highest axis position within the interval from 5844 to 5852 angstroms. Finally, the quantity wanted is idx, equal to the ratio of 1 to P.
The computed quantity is -3.3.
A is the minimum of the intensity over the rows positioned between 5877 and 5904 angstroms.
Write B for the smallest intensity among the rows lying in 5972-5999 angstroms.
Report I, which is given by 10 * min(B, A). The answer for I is 114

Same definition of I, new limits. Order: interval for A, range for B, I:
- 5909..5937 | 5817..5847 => 132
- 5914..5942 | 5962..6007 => 130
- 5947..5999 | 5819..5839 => 130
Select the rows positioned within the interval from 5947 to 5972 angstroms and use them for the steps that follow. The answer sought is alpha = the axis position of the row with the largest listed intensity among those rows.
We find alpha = 5955.5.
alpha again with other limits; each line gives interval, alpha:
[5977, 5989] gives 5983.0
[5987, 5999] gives 5995.5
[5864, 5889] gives 5868.0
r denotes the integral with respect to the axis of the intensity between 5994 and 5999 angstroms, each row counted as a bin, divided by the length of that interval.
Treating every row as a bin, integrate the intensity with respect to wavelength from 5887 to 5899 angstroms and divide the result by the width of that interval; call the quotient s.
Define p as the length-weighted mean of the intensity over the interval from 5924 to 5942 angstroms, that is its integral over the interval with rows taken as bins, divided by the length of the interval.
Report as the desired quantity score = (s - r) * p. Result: -5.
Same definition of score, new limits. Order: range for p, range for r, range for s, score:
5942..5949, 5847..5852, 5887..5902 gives -12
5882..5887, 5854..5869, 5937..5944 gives -1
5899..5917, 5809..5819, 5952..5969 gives -1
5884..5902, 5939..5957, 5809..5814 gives -10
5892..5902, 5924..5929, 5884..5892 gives -14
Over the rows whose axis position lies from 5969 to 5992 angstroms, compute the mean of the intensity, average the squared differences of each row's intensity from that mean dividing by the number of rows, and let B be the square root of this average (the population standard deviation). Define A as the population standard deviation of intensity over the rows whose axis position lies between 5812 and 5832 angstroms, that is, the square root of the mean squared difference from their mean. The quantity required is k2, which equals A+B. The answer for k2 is 1.21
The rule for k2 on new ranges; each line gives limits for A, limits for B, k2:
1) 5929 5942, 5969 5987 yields 0.64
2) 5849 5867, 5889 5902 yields 1.85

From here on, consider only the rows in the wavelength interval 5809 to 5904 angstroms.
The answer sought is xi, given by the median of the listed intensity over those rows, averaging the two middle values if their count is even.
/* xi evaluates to 14.30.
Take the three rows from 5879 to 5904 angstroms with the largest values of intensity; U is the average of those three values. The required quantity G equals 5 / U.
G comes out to 0.342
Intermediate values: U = 14.6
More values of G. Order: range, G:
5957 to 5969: 0.341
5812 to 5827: 0.321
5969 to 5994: 0.346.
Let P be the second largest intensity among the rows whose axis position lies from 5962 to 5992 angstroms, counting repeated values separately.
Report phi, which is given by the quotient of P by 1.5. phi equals 9.8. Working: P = 14.7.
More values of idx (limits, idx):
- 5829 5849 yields 2.5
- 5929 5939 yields 5.0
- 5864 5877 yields 1.4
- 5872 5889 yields 1.7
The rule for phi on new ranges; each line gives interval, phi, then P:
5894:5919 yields 9.8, 14.7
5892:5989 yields 9.9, 14.9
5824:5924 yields 10.2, 15.3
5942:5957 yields 9.9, 14.8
